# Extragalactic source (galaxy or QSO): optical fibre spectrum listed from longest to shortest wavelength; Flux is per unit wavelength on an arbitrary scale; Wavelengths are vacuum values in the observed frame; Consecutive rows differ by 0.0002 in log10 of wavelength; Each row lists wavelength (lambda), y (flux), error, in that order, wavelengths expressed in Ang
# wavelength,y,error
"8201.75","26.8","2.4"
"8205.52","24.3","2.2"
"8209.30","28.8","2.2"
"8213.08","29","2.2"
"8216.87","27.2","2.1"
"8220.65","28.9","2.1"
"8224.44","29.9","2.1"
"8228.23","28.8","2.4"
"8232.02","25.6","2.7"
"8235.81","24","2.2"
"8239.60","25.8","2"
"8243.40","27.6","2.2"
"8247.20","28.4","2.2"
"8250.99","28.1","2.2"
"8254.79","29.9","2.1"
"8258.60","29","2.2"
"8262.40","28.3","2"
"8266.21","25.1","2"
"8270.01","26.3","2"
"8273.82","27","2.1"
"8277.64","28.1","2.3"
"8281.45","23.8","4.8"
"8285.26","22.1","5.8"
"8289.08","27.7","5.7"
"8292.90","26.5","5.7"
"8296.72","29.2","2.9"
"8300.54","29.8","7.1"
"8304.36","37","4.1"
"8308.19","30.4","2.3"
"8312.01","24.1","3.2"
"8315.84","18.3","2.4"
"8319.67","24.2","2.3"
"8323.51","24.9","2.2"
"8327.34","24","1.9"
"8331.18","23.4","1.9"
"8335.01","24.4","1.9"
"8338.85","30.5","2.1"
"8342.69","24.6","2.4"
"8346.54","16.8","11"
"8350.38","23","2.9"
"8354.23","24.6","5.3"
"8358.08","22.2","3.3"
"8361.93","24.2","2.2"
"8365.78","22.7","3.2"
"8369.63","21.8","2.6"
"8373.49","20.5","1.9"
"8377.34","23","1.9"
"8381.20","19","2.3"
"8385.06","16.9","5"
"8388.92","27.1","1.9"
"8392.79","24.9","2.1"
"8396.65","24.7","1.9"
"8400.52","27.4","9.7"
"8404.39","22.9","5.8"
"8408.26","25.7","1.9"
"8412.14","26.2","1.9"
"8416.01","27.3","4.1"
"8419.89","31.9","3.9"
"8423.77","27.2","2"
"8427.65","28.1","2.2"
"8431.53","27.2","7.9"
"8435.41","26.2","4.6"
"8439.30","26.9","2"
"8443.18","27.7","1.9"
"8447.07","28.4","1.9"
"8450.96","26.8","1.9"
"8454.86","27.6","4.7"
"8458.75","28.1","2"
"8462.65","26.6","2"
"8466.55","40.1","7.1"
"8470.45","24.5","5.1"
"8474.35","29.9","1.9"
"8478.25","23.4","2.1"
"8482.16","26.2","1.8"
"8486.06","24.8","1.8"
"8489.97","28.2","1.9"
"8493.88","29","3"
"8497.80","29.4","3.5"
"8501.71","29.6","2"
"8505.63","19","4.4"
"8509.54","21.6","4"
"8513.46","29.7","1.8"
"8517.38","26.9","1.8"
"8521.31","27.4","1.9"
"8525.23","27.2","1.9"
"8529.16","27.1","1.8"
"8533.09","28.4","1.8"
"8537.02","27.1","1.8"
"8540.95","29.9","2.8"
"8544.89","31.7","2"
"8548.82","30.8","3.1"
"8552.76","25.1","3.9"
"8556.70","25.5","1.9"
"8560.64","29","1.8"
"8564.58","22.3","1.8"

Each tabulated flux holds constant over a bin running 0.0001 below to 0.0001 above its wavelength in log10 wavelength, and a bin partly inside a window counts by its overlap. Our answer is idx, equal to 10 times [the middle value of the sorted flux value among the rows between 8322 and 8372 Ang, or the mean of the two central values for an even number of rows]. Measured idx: 240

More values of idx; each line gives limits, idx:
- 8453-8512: 276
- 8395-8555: 272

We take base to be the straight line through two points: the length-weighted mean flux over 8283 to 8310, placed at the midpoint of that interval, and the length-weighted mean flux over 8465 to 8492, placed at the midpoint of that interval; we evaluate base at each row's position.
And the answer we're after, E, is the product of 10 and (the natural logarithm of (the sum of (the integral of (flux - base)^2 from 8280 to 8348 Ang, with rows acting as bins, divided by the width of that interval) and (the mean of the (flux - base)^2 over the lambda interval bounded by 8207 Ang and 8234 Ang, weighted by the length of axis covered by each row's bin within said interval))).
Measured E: 34.9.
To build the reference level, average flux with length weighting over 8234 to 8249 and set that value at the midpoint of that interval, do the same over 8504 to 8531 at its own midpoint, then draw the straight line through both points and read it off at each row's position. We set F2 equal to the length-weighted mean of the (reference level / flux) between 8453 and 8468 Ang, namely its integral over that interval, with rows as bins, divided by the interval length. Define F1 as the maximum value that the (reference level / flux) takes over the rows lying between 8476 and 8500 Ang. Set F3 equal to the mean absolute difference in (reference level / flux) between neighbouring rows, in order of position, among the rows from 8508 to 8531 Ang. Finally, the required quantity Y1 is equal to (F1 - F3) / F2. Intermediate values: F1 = 1.10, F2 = 0.87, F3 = 0.09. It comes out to 1.16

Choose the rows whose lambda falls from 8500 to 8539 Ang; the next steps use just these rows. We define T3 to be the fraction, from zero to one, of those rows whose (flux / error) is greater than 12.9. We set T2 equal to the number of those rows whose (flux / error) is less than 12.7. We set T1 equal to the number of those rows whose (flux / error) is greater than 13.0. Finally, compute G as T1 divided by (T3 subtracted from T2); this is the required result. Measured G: 6.7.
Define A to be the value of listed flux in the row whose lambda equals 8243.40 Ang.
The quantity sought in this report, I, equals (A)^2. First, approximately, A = 27.6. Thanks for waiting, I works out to 762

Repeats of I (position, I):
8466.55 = 1608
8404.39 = 524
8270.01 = 692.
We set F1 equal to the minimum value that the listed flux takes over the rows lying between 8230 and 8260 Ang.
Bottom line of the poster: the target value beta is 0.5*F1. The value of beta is 12.0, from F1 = 24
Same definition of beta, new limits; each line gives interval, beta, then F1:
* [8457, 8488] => 11.7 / 23.4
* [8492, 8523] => 9.5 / 19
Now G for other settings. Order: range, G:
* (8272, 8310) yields 0.1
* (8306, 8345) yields 0.3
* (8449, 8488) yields 1.8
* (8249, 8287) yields 1.1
